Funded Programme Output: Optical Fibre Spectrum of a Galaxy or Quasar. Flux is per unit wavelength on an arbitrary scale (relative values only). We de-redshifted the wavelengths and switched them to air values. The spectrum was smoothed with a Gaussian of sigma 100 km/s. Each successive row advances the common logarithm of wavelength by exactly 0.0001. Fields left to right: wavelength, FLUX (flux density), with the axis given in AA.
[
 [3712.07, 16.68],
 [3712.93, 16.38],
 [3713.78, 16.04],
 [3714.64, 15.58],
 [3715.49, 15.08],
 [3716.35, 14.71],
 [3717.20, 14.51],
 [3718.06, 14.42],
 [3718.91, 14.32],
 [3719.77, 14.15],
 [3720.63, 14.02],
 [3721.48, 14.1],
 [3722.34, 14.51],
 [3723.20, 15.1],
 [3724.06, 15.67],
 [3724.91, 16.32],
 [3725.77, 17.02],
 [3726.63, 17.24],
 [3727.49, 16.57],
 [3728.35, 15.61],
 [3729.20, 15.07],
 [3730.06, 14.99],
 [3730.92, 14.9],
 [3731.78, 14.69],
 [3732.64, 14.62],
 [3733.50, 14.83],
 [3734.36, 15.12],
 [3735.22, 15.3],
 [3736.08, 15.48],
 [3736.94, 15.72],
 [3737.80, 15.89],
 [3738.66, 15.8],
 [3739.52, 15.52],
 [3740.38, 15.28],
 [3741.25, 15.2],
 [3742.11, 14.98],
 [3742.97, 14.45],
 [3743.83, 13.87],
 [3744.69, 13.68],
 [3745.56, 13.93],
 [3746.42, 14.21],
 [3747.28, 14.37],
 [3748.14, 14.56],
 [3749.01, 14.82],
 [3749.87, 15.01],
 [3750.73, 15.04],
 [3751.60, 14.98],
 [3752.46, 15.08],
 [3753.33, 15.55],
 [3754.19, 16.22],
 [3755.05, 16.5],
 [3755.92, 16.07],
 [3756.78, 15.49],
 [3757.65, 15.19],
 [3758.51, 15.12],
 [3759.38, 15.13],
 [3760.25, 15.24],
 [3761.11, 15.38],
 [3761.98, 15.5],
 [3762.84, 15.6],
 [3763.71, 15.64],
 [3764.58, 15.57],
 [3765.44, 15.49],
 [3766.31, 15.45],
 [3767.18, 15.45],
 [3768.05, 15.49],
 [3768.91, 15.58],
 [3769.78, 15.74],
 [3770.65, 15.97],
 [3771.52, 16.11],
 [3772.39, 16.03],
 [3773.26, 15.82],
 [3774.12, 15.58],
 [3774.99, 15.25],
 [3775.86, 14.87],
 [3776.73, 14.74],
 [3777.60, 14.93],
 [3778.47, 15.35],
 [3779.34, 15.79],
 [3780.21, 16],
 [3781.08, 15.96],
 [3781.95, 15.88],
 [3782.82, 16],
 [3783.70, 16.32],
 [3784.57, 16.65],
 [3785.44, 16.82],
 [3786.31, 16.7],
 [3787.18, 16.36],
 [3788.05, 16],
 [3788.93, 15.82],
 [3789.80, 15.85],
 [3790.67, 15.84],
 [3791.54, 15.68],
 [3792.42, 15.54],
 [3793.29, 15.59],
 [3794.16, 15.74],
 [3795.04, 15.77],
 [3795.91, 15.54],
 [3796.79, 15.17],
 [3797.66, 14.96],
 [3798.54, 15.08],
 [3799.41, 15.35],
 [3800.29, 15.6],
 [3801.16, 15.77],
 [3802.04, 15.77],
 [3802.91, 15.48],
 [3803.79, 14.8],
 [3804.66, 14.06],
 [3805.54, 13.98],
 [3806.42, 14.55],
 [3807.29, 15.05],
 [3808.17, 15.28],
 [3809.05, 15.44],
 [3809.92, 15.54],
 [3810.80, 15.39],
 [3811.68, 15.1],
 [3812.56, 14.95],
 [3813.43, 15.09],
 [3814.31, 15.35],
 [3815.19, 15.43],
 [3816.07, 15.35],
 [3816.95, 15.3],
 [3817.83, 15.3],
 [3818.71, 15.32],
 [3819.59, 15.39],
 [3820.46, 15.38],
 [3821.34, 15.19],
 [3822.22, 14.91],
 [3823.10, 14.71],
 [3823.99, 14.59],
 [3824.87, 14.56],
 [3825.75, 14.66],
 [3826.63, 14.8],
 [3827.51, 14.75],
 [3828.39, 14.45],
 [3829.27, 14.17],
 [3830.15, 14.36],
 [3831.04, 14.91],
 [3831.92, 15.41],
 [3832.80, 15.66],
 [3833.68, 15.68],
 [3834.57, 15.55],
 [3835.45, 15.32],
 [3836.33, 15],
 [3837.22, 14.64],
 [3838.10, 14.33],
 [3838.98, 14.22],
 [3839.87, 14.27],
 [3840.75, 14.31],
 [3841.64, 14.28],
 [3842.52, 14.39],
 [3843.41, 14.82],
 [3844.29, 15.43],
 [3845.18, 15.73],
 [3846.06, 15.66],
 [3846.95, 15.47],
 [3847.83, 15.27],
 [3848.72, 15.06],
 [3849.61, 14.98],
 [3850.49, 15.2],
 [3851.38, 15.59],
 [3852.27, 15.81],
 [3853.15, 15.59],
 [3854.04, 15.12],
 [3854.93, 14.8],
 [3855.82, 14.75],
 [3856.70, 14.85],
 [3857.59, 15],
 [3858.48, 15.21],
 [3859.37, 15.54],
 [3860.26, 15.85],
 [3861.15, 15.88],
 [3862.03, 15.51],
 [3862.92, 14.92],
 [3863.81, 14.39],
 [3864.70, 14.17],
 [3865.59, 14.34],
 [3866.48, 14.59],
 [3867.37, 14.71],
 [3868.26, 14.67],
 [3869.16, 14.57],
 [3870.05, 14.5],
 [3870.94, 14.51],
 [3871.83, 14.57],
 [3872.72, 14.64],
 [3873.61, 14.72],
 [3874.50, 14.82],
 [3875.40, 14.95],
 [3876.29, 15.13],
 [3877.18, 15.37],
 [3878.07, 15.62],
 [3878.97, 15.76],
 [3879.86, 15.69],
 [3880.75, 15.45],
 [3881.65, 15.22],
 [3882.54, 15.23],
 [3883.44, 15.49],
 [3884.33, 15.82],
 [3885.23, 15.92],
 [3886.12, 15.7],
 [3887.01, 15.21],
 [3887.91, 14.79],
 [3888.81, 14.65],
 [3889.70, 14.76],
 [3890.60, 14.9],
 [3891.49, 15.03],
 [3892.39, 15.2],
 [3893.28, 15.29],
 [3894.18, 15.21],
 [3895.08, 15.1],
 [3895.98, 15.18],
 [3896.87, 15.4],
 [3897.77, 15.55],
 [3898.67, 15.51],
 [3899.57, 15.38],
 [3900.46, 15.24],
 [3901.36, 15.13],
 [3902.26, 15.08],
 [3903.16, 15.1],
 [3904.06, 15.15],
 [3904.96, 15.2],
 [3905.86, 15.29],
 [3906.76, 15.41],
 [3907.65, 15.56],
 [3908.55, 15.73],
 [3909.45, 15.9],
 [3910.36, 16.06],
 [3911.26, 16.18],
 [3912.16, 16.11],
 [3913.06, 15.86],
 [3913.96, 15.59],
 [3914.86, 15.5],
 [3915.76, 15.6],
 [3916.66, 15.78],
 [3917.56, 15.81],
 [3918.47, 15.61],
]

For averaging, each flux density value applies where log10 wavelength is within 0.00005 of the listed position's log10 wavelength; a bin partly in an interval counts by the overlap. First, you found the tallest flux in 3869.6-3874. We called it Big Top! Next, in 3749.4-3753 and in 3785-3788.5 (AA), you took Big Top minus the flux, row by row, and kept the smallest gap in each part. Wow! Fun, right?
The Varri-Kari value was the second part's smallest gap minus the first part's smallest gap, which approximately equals -1.7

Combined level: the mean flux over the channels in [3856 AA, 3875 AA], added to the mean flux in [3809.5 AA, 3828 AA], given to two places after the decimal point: 29.95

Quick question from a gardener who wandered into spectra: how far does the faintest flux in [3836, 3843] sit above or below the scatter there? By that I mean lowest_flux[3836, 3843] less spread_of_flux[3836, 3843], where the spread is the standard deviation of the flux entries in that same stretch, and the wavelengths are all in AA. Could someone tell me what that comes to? 14.0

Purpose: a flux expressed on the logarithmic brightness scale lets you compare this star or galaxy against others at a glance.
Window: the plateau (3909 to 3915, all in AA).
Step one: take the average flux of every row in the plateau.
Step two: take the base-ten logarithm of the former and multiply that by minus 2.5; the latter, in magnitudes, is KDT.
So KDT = -3.00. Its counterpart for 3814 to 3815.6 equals -2.97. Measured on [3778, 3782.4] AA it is -3.00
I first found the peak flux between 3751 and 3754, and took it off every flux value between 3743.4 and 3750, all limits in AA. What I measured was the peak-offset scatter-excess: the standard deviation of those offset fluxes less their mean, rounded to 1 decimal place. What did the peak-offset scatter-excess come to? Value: 1.7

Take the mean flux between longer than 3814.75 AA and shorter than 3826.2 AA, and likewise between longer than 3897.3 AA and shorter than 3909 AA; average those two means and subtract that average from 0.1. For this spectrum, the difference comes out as -15.1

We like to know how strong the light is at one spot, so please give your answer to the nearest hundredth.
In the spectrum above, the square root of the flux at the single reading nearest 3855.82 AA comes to 3.84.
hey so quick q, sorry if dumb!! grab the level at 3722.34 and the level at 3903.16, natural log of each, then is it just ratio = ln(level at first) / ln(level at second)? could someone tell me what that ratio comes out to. 0.99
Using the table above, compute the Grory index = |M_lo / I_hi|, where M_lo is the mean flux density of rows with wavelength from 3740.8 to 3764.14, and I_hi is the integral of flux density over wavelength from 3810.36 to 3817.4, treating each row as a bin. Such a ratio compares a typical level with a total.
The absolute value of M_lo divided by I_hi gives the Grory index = 0.14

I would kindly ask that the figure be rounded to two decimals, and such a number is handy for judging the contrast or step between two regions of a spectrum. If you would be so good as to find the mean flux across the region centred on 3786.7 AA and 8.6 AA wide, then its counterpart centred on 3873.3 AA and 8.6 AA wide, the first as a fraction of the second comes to 1.10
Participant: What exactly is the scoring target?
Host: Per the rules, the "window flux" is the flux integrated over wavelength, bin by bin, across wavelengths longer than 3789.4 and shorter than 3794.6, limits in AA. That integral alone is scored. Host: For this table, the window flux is 82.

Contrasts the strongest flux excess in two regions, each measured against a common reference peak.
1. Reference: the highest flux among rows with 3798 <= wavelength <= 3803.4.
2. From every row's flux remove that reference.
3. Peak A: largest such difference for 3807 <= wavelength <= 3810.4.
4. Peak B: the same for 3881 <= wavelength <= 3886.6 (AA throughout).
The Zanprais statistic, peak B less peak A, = 0.4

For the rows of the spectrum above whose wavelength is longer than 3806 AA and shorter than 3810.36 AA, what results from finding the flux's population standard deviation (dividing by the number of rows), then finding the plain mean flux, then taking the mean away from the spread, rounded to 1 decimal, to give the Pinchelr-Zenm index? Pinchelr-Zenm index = -14.8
